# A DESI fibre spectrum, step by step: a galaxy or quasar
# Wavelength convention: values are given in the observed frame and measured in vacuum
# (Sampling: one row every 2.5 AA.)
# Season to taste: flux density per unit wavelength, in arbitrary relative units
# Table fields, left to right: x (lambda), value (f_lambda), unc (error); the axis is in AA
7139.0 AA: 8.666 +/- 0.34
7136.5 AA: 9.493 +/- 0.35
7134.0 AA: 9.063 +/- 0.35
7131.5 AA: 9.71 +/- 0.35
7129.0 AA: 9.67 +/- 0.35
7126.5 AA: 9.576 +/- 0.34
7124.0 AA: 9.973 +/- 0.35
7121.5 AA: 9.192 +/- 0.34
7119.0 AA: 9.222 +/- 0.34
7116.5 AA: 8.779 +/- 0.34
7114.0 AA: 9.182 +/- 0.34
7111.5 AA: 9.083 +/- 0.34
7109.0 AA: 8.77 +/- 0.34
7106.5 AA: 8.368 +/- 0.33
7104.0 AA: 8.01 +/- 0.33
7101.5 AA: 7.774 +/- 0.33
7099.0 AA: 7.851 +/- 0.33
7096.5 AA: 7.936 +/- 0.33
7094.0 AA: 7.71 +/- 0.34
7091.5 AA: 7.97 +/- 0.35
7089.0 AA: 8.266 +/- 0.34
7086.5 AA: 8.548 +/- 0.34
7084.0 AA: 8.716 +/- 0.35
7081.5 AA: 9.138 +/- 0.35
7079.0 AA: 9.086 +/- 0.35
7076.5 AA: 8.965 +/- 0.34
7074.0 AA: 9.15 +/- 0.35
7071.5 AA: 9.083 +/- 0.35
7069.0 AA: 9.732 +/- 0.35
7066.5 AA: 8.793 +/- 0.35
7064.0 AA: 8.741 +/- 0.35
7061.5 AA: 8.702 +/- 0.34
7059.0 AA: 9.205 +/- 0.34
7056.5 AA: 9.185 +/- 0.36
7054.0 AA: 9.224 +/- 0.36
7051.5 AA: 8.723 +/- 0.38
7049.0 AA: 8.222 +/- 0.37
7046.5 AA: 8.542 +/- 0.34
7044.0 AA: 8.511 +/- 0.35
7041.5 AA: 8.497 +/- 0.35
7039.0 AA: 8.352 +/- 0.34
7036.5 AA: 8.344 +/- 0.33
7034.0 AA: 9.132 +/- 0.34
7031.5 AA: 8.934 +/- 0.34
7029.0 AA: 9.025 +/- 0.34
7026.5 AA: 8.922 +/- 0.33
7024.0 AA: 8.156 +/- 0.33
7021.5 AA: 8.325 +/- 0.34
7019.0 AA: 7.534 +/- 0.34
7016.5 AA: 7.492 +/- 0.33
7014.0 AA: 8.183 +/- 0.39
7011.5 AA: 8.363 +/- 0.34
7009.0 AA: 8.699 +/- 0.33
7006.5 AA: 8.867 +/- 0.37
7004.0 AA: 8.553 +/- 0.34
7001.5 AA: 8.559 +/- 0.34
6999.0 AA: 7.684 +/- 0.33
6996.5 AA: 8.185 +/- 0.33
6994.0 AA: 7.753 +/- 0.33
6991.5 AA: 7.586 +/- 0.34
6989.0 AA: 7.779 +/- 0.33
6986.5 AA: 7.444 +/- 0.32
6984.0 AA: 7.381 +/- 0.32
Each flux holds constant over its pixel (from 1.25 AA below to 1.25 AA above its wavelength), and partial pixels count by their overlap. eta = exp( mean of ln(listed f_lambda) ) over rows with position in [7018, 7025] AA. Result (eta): 8.0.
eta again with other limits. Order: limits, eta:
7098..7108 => 8.0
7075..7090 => 8.8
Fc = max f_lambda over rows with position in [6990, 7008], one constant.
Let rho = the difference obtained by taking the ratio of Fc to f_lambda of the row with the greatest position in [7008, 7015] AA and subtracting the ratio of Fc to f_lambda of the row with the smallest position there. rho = 0.06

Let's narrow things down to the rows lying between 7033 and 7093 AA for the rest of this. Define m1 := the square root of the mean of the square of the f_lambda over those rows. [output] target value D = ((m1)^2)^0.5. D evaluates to 8.8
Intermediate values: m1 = 8.8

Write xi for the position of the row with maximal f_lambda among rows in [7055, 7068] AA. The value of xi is 7059.0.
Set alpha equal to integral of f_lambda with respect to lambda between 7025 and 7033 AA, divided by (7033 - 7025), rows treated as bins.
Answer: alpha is 8.94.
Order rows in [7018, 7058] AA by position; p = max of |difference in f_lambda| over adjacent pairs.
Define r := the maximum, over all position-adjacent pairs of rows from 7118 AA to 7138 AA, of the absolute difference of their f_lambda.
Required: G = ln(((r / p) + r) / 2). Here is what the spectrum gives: -0.12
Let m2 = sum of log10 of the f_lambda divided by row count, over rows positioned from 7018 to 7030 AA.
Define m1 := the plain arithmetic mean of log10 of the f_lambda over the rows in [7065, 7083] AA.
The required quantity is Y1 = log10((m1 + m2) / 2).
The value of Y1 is -0.026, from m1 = 0.961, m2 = 0.923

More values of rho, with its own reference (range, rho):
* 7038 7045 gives -0.02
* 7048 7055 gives -0.12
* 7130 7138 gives 0.02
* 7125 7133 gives -0.01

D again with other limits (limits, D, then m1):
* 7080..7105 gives 8.2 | 8.2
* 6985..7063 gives 8.4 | 8.4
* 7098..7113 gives 8.3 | 8.3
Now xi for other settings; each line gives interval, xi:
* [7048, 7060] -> 7054.0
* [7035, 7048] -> 7046.5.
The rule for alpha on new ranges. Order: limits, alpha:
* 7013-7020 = 7.73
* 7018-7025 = 8.02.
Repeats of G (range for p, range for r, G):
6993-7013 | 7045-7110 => 0.01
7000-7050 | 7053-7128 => 0.06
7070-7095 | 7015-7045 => 0.29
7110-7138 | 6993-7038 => 0.00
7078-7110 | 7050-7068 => -0.17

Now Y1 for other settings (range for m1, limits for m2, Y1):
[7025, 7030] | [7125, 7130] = -0.014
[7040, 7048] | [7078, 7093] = -0.030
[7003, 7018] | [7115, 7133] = -0.023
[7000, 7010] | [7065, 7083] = -0.023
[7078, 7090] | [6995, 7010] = -0.030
